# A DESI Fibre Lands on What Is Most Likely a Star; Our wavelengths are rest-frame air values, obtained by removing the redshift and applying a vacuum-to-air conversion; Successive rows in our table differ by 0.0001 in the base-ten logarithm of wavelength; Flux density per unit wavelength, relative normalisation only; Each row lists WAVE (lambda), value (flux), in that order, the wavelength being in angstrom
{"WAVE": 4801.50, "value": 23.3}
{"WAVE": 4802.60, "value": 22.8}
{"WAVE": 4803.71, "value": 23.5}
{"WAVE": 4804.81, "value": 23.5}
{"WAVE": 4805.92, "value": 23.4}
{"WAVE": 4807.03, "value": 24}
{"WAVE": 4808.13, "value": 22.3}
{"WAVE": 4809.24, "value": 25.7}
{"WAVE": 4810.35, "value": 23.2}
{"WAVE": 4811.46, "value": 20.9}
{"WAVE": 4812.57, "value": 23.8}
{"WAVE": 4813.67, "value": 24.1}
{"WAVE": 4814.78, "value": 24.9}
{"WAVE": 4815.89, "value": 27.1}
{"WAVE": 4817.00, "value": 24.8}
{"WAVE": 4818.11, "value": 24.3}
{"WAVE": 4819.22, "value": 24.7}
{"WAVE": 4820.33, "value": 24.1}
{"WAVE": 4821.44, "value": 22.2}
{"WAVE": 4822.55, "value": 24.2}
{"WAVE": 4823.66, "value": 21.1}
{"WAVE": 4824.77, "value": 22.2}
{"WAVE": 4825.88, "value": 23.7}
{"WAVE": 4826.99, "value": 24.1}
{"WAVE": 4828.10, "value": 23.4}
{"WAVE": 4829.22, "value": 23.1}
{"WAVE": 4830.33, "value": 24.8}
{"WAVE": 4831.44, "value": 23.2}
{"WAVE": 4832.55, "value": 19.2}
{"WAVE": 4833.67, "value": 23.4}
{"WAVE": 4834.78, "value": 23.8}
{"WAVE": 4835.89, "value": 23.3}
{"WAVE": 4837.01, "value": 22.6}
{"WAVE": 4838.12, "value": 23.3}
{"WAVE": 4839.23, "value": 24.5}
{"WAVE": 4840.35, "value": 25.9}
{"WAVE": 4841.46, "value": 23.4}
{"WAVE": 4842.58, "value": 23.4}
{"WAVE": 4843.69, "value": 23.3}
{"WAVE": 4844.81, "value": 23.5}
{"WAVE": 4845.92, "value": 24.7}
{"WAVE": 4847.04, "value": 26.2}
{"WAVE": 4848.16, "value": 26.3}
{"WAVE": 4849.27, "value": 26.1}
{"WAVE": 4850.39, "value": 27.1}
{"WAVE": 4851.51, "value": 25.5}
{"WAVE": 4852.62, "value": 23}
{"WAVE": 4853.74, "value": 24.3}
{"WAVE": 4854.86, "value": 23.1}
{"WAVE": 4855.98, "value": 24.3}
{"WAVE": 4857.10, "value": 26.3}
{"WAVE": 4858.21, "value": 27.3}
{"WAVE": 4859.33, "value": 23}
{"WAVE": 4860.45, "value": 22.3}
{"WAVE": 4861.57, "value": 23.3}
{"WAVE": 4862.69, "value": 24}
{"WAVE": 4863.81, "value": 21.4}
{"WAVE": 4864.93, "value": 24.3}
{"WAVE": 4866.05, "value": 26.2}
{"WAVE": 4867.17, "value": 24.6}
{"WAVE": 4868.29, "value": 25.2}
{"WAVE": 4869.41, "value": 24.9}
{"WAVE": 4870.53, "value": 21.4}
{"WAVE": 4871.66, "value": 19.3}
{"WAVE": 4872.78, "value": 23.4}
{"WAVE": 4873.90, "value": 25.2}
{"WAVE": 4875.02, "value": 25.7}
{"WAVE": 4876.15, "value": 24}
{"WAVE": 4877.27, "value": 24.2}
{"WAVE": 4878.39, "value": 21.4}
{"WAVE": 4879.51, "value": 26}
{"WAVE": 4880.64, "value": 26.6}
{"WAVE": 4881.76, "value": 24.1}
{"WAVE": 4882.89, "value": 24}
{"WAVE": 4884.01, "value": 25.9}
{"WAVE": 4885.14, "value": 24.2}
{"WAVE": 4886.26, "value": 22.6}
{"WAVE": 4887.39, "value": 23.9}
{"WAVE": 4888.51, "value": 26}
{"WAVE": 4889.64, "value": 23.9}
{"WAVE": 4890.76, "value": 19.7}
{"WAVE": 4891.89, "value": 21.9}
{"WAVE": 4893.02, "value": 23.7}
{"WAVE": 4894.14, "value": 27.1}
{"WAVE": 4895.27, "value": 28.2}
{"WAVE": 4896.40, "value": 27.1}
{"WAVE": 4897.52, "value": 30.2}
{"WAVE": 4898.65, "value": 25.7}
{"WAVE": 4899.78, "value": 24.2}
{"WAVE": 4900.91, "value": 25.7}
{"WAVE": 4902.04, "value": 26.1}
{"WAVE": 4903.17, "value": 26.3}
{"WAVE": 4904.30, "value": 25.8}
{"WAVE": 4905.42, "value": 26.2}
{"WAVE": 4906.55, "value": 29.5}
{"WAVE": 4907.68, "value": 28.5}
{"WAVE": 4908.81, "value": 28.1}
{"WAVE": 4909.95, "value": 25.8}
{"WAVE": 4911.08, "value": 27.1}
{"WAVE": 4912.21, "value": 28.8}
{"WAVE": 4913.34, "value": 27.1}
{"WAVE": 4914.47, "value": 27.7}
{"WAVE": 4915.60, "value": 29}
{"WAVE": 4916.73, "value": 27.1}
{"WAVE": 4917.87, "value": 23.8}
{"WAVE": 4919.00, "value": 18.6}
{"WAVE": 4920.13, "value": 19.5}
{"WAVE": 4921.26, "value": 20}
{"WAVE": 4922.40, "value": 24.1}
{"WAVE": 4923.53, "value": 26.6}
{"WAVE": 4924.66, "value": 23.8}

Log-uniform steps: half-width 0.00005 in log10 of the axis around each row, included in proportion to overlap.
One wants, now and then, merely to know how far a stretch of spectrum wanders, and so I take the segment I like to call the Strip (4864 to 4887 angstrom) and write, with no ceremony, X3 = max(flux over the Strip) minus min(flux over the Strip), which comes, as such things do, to 7.3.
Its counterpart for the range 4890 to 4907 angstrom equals 10.5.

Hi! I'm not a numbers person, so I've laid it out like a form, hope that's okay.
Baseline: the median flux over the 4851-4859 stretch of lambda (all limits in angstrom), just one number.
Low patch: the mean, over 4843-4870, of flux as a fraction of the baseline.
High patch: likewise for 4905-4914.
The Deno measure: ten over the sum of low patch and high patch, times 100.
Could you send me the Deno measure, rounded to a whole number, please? 465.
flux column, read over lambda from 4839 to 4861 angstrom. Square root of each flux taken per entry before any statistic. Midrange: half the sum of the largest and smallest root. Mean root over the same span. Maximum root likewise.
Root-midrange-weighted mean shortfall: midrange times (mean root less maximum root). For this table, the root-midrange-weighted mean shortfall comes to -1.3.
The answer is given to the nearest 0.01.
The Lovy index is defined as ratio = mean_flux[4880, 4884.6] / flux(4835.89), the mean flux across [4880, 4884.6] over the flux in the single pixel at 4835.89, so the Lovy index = 1.08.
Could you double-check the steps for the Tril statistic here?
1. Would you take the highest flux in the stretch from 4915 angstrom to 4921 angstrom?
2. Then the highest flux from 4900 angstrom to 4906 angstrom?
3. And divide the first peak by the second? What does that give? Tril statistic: 1.10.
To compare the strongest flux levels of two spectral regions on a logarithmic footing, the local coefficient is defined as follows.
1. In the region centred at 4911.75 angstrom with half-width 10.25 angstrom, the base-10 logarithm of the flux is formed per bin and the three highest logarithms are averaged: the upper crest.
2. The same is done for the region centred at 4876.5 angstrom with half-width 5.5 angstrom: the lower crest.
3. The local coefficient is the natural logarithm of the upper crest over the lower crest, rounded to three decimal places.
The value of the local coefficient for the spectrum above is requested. 0.033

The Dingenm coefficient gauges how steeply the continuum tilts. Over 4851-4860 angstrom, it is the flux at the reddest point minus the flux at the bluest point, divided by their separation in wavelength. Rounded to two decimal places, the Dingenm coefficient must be -0.32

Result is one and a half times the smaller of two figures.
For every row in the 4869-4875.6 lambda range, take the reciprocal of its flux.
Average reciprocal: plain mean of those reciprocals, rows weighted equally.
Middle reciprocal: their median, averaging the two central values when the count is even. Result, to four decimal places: 0.0622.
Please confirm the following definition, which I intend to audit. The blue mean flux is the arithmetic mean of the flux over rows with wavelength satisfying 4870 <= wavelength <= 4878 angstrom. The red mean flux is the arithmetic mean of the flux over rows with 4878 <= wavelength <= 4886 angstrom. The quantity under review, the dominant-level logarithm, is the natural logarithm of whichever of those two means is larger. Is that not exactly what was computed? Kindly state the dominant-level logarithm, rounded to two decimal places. 3.20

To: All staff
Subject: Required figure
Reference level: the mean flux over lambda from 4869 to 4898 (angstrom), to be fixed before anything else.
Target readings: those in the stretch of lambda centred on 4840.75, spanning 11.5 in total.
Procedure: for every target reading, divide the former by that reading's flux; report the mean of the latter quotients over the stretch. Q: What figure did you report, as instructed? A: 1.03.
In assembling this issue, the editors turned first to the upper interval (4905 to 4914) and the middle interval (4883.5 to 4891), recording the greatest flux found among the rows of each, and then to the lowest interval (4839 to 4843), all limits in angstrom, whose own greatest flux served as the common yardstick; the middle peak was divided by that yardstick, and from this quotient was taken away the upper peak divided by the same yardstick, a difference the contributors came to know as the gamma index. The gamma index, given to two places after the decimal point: -0.14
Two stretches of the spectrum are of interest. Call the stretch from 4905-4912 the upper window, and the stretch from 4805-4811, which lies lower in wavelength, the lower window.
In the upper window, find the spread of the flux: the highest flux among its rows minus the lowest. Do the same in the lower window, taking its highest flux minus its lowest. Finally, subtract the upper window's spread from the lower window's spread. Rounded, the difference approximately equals 0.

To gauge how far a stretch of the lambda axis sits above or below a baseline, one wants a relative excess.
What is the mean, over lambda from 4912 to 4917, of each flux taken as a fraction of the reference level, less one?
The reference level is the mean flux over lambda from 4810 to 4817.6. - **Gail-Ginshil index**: 0.16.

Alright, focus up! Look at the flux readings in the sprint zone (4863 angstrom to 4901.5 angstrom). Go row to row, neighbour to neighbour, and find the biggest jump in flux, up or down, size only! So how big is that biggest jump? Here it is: 4.6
